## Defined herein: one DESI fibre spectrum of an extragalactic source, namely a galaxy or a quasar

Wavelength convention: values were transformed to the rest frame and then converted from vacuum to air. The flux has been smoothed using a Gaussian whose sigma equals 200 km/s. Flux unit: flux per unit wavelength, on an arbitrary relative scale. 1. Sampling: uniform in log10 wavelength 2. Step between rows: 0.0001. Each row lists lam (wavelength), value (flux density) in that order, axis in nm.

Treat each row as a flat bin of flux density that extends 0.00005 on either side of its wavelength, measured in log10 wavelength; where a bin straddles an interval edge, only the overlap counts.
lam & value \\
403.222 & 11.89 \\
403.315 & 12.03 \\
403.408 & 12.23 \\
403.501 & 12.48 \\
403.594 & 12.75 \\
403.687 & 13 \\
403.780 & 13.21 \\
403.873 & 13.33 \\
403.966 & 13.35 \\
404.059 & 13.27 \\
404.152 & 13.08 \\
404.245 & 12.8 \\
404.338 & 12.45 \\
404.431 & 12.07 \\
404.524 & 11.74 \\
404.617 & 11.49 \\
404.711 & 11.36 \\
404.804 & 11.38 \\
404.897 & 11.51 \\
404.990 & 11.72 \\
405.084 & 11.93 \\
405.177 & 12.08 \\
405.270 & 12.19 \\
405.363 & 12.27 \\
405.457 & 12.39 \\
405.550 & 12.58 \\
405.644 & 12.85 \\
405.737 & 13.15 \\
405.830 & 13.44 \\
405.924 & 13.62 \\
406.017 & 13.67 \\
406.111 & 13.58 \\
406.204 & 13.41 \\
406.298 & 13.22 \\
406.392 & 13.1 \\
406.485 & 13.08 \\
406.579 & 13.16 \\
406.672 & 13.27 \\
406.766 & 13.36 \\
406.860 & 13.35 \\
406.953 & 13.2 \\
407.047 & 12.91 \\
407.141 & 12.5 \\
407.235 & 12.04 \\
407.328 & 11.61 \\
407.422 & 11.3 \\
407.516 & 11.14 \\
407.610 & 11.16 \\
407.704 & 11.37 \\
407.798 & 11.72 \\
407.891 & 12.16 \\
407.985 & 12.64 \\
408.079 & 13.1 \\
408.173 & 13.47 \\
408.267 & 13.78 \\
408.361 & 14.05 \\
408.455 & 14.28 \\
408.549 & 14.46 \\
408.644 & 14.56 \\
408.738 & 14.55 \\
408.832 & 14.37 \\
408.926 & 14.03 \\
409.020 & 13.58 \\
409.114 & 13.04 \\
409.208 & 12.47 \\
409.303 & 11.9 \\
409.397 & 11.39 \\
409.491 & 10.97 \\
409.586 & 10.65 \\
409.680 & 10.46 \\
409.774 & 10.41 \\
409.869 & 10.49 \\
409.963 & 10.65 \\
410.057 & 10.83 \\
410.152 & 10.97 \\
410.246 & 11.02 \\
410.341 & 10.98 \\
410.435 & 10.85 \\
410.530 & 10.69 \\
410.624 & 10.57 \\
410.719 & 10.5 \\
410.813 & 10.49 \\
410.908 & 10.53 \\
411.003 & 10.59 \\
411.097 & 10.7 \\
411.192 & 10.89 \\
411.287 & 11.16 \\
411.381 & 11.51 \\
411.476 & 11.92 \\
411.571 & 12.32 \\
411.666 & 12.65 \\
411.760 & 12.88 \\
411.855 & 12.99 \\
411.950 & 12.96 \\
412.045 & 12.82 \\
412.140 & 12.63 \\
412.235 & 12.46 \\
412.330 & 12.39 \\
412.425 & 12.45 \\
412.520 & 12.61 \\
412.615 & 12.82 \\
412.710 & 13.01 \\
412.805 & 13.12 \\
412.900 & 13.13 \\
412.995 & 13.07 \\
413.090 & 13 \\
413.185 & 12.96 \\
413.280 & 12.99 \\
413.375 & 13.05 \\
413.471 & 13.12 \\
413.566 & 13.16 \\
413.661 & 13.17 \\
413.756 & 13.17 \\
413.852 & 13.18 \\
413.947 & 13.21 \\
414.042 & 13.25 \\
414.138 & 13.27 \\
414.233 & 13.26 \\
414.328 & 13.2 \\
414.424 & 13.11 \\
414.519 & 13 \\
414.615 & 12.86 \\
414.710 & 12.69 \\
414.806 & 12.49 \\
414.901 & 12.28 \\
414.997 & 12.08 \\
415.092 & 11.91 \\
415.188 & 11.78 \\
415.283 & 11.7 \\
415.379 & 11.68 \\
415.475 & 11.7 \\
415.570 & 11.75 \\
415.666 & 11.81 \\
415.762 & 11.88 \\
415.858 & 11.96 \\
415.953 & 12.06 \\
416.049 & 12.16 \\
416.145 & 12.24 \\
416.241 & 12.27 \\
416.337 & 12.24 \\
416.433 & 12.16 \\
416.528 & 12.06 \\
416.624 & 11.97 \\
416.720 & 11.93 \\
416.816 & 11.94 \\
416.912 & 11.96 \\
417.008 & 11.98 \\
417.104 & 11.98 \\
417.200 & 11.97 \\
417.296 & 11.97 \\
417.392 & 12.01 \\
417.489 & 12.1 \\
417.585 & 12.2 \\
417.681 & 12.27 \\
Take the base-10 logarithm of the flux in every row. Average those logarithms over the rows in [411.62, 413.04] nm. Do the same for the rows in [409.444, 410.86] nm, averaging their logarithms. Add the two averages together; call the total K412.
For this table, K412 2.14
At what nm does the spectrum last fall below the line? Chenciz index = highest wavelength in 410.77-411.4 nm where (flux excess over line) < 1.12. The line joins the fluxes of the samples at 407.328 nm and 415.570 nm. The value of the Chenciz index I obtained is 411.381 nm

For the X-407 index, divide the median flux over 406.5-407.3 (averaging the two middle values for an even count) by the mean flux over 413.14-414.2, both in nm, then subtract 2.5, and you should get -1.50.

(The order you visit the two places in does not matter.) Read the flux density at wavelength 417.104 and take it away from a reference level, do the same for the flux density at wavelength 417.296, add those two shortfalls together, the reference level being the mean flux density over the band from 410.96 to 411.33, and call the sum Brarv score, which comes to -2.3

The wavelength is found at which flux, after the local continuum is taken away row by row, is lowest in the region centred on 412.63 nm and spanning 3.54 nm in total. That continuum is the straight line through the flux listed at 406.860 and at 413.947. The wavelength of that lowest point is 410.908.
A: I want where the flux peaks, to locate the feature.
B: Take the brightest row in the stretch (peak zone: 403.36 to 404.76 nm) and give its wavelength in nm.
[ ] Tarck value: 403.966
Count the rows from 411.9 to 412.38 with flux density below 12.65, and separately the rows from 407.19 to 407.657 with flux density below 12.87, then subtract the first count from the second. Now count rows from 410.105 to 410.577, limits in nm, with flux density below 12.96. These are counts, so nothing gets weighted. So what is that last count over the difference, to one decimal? 2.5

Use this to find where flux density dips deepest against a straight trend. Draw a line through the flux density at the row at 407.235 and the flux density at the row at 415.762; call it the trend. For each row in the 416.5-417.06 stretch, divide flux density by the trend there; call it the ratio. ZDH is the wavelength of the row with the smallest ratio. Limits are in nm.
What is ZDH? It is 416.720 nm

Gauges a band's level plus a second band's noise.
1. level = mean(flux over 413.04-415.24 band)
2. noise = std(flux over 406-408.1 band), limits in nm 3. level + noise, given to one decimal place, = 13.7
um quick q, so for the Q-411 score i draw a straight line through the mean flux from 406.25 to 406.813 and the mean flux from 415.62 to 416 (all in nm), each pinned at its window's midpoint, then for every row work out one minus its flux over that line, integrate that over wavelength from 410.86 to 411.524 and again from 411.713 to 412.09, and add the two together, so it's 0.07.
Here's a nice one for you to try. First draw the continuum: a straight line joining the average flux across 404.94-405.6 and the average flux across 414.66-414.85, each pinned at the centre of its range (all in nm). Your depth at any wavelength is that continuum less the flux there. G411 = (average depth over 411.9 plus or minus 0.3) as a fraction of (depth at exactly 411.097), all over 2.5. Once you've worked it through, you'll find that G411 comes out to -0.1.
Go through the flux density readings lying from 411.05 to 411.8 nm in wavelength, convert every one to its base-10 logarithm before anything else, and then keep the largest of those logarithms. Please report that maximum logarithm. 1.11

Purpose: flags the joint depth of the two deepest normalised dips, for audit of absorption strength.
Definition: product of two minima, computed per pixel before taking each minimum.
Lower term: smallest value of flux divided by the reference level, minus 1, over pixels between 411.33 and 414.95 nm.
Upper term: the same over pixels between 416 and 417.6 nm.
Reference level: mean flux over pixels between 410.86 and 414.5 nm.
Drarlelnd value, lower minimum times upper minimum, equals 0.0046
